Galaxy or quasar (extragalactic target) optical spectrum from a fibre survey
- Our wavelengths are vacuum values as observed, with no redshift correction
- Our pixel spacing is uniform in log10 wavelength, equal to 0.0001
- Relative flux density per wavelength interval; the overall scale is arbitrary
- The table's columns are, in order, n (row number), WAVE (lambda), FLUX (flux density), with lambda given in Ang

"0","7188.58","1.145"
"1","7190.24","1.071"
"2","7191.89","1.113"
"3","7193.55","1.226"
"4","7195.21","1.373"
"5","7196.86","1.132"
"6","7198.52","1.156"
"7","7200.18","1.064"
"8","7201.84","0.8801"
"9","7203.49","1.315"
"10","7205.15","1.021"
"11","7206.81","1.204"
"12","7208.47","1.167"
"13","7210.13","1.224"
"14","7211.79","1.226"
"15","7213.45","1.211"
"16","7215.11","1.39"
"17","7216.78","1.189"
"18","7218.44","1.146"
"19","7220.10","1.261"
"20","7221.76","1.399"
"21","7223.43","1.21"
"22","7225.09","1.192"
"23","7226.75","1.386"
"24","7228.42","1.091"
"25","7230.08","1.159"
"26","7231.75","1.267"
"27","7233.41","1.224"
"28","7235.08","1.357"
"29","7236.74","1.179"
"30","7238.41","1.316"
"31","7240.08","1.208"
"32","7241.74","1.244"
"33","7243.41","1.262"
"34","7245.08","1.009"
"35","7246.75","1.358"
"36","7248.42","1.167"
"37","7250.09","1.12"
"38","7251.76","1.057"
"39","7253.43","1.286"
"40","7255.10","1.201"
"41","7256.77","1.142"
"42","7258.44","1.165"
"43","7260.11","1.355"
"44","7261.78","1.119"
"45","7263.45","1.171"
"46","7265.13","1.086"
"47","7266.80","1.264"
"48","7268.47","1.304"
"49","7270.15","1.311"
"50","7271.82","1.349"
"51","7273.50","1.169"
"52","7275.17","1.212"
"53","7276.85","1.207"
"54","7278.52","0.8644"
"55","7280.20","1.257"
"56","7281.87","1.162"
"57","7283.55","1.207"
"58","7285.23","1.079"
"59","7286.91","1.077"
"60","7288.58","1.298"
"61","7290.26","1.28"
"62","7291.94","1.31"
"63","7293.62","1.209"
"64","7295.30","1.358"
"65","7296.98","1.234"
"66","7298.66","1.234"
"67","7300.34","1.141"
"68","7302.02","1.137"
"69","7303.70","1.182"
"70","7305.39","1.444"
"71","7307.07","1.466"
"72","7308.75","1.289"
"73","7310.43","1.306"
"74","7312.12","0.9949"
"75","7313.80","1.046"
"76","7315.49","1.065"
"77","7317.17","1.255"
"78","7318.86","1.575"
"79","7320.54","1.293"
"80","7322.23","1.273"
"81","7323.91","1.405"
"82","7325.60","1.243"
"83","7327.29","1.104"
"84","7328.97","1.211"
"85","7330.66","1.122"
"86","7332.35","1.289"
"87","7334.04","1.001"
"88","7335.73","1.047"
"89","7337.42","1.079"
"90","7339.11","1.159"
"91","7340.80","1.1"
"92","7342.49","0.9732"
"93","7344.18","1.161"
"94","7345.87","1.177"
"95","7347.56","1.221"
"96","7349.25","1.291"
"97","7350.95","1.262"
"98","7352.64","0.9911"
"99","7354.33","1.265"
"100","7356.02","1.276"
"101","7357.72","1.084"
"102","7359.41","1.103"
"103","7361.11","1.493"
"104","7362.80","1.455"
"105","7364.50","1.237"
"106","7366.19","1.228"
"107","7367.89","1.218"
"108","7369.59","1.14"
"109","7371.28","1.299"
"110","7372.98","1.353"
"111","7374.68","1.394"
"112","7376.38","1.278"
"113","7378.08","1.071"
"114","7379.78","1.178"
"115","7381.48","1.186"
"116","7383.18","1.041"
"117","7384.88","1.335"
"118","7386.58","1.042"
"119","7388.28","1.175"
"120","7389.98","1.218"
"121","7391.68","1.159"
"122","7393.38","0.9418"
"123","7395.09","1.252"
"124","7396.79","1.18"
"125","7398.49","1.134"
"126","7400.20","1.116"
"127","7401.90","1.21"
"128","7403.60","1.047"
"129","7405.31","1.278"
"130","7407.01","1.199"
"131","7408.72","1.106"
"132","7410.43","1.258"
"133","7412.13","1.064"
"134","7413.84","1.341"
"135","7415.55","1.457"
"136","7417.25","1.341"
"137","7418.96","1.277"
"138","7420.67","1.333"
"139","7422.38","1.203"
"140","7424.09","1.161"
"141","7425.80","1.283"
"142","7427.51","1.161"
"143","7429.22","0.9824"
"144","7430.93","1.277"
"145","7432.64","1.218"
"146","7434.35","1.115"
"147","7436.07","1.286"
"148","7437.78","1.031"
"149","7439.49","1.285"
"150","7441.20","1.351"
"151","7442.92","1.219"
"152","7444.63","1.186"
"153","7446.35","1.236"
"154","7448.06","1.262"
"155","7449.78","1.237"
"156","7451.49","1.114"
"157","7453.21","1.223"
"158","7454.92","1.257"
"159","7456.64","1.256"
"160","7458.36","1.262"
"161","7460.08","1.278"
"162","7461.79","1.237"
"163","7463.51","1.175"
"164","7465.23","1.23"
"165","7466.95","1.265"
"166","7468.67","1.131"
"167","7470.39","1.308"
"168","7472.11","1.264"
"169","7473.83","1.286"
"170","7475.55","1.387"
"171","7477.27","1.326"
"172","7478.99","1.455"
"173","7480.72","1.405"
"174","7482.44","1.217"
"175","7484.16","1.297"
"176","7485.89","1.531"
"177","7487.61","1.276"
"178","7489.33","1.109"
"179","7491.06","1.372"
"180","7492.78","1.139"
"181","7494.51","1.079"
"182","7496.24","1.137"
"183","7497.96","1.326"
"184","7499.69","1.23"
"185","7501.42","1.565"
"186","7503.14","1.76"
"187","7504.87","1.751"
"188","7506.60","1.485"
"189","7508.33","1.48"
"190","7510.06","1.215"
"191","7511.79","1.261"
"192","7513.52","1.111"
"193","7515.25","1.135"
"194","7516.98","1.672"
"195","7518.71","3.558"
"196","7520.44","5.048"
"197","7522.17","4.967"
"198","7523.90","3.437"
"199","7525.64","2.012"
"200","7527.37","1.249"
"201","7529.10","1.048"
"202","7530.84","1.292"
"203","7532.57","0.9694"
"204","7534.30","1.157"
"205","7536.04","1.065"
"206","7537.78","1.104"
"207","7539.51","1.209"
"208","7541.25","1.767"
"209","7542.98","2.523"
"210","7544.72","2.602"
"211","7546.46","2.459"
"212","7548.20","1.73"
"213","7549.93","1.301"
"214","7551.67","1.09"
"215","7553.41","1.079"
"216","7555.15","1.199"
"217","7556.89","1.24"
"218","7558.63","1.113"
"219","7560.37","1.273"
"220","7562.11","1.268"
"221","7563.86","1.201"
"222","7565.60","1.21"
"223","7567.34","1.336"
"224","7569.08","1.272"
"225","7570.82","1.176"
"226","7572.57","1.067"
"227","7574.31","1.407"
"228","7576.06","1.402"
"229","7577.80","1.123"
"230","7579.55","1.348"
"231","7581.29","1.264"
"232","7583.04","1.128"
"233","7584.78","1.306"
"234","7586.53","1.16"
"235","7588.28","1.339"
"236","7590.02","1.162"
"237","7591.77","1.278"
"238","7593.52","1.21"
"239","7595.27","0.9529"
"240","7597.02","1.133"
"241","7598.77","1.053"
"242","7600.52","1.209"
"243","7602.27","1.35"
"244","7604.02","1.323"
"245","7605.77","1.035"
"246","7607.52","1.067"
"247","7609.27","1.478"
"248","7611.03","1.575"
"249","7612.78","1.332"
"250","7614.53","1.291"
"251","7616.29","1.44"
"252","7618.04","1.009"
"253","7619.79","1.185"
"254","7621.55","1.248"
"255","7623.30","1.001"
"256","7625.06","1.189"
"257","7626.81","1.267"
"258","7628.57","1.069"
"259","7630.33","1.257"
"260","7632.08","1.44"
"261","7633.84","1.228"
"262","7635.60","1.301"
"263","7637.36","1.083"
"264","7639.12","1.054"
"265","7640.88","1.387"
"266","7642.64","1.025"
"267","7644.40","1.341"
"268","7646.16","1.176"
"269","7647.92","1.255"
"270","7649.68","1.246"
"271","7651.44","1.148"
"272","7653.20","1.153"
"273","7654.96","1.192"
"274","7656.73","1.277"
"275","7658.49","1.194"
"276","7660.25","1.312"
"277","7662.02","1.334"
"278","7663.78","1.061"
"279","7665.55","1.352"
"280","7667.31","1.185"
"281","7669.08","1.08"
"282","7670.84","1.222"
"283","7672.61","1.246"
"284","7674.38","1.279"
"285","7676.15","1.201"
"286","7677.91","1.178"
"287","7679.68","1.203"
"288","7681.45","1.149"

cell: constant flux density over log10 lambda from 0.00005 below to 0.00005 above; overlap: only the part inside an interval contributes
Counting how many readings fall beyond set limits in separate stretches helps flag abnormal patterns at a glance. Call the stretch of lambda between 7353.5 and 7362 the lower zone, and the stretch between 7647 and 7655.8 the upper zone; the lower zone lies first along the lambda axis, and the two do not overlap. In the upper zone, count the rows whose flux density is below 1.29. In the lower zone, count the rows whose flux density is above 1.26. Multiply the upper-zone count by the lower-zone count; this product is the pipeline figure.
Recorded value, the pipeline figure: 15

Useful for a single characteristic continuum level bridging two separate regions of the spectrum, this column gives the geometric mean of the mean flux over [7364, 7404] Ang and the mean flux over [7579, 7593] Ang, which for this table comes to 1.22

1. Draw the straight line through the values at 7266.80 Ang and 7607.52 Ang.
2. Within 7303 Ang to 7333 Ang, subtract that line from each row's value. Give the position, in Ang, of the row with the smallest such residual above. 7312.12 Ang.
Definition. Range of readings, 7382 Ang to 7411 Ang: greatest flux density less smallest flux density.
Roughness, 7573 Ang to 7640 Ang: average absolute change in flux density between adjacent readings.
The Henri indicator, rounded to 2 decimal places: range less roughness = 0.23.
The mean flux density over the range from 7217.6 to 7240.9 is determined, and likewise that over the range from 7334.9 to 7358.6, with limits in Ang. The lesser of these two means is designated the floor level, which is 1.15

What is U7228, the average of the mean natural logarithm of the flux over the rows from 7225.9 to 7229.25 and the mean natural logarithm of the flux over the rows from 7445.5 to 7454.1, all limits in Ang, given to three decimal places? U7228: 0.200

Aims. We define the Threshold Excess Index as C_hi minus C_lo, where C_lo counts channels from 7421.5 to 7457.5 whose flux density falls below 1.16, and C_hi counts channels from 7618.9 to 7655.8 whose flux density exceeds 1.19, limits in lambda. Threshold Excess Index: 7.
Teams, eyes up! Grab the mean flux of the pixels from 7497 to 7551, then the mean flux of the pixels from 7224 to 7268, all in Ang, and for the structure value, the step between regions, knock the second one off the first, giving 0.6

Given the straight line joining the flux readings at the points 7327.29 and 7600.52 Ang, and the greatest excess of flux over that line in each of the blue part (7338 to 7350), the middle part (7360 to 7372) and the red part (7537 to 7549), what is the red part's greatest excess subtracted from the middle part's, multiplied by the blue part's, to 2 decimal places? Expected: -0.19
